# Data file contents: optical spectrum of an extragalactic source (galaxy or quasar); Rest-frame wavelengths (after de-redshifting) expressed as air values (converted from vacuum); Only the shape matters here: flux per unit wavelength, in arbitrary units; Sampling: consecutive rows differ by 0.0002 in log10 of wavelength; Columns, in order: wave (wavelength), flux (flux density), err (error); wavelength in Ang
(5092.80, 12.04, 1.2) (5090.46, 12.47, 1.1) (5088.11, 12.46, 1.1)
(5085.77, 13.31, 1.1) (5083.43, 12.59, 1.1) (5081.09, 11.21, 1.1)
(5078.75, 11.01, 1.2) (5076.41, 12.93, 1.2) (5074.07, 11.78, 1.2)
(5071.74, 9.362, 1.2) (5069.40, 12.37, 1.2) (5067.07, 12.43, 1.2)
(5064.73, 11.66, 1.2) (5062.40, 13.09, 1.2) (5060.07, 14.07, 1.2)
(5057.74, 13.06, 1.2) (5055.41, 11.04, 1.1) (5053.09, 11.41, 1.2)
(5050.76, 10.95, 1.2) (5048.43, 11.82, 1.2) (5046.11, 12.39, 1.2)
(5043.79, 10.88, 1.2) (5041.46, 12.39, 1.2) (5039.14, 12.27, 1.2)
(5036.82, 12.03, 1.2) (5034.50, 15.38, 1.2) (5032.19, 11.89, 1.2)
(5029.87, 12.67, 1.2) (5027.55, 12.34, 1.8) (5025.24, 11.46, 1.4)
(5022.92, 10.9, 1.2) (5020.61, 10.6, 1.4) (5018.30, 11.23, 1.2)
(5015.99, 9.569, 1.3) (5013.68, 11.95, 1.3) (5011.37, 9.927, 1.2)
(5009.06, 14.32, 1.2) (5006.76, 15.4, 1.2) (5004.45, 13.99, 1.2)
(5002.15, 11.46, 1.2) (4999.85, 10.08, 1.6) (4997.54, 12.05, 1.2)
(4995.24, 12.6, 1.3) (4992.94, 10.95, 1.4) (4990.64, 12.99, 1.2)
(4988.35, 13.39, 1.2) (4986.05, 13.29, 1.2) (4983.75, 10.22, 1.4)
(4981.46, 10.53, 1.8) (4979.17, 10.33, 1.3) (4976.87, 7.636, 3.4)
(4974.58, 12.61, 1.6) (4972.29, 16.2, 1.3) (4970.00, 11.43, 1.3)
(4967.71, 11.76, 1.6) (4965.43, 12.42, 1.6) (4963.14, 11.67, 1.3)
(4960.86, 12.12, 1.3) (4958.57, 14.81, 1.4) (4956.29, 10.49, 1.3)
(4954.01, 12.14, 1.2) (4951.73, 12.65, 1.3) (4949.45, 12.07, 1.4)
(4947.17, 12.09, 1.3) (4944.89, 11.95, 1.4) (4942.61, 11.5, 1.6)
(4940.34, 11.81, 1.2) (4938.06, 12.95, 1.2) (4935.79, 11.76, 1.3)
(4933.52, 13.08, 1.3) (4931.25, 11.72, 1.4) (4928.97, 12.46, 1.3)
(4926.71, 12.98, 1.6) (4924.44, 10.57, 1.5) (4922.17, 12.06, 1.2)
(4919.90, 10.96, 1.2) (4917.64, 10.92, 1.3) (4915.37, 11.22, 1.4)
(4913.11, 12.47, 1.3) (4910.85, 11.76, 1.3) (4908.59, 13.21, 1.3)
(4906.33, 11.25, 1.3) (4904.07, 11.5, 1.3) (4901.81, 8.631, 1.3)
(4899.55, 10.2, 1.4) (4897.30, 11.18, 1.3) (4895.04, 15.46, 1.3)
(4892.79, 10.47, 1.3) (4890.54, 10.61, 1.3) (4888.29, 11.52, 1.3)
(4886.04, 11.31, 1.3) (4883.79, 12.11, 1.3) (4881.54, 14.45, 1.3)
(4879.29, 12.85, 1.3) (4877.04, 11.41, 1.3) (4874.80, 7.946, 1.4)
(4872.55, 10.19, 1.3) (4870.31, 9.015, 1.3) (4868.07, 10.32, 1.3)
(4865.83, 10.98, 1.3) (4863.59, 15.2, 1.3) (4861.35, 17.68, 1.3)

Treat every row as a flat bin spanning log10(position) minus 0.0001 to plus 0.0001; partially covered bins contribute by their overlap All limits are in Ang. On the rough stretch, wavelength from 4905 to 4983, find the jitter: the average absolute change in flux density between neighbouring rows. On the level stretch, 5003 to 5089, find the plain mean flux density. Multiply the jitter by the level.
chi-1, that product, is 17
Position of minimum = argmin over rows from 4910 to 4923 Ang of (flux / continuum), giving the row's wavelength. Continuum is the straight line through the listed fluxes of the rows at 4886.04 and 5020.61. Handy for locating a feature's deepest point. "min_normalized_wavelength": 4917.64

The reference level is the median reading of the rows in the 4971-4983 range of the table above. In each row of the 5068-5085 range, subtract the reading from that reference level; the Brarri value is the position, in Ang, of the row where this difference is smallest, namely 5076.41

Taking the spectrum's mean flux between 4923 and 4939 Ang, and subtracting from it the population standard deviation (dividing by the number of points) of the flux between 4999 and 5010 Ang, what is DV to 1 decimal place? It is 10.2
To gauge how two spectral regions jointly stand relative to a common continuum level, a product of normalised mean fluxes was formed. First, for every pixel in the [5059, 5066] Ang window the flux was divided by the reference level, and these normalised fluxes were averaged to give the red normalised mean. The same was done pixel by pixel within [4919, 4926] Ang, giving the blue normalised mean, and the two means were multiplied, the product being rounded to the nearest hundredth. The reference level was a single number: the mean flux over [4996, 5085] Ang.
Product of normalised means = 1.01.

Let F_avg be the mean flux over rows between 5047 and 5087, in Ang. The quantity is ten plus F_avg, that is 22.01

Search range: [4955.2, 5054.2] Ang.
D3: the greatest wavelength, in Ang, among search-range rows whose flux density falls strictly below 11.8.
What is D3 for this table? 5053.09 Ang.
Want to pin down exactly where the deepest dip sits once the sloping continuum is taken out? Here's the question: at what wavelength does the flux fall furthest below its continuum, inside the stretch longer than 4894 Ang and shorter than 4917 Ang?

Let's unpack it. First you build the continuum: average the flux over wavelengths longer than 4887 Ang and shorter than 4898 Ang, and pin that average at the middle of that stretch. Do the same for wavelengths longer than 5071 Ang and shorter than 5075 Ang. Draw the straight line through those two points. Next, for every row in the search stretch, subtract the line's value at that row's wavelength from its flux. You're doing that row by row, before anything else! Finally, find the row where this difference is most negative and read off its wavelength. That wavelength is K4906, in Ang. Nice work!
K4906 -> 4901.81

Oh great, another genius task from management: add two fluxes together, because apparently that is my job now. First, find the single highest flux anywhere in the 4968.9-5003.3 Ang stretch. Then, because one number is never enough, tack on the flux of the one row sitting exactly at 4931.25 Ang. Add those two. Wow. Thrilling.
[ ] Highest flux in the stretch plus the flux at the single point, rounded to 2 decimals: 27.92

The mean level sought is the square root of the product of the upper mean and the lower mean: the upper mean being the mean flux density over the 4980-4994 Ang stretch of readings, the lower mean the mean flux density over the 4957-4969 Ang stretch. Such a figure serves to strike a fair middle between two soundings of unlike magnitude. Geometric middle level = 12.2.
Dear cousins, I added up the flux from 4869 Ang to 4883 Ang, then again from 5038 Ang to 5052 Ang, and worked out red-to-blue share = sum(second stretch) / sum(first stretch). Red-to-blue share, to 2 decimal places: 1.07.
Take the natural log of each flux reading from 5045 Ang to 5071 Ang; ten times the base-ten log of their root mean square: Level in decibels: 3.980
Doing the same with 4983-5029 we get 3.935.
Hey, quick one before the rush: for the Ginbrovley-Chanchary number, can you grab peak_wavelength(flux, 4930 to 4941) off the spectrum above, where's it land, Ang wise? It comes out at 4933.52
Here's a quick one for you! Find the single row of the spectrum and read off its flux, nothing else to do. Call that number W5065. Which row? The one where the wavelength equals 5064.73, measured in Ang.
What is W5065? 11.66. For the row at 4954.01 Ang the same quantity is 12.14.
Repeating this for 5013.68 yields 11.95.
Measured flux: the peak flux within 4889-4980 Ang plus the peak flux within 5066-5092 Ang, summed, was 29.5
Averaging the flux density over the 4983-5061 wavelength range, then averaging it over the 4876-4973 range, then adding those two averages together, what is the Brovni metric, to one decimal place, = 24.1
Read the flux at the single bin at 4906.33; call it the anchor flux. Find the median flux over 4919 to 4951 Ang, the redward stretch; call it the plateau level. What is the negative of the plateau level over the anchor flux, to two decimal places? -1.07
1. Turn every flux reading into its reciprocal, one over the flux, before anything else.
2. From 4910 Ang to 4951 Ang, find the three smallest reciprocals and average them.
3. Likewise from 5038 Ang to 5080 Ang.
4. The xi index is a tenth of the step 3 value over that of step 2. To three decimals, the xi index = 0.097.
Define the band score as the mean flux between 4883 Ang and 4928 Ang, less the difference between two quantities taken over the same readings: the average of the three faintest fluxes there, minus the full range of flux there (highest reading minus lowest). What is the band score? 8.6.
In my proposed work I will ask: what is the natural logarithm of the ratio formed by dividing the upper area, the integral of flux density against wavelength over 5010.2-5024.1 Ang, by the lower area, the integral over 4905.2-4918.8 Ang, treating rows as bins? -0.077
